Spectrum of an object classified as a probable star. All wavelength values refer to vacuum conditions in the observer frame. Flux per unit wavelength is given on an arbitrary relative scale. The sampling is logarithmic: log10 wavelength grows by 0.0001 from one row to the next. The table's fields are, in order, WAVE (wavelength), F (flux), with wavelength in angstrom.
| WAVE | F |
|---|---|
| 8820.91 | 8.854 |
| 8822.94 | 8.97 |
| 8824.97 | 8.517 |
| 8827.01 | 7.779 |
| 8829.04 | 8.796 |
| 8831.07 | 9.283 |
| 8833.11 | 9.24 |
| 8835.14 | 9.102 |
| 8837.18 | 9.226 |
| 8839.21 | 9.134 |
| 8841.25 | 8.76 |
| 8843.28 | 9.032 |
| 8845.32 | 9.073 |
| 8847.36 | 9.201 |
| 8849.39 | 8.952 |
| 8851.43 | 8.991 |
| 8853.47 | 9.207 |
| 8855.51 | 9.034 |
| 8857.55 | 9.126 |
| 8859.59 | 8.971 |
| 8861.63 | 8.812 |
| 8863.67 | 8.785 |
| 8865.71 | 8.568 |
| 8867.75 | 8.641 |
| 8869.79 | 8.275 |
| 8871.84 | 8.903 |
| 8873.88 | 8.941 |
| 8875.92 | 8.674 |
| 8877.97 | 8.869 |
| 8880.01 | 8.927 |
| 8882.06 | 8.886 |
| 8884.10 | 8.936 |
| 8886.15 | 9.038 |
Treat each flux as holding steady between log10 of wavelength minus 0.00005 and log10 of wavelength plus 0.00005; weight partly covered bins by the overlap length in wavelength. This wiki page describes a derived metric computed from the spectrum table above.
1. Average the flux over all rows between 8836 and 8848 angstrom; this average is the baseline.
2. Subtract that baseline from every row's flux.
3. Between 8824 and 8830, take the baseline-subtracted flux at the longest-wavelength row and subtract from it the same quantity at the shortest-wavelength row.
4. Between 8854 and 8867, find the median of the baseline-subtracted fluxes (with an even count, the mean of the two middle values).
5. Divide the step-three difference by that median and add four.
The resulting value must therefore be 2.4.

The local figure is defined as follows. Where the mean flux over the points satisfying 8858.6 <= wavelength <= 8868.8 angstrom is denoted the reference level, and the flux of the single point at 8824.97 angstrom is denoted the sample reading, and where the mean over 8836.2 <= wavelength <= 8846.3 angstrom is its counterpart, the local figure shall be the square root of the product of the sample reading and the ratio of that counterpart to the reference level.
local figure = 2.966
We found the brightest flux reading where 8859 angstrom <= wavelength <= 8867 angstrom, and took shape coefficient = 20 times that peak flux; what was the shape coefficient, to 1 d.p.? 179.4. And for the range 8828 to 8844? 185.7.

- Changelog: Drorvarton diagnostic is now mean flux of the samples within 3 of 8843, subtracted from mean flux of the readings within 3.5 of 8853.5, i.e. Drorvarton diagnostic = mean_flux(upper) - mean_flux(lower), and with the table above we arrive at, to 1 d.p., 0.1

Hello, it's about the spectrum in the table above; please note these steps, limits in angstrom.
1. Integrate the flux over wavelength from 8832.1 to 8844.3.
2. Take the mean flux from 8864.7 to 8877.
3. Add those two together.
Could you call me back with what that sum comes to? 120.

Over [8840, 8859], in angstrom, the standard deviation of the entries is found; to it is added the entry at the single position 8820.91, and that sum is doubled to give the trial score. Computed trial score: 18.0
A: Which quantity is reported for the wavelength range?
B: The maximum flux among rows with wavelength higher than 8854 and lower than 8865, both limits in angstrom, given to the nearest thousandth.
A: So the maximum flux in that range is 9.126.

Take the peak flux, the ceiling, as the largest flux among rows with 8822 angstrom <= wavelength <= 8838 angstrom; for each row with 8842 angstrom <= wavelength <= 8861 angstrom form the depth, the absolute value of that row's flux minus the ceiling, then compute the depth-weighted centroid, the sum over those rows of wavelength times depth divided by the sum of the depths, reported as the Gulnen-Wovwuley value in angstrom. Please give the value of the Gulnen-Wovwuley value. 8851.6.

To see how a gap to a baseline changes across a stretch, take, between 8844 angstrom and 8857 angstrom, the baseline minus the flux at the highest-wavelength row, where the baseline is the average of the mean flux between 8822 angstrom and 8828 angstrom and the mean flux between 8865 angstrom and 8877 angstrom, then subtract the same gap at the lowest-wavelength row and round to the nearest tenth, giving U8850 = 0.0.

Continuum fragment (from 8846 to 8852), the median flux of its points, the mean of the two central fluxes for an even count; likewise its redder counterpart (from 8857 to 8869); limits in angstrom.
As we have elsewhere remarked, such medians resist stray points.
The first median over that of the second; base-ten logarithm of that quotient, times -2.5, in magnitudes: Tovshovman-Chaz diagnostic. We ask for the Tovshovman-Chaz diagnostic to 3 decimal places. -0.023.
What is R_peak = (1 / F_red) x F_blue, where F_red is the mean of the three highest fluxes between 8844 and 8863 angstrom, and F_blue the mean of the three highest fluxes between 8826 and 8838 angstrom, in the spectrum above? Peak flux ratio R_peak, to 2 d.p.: 1.01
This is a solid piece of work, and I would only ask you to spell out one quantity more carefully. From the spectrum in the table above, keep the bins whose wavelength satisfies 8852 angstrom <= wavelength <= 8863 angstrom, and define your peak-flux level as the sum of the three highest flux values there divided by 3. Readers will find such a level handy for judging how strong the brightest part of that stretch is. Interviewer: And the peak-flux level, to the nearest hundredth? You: 9.12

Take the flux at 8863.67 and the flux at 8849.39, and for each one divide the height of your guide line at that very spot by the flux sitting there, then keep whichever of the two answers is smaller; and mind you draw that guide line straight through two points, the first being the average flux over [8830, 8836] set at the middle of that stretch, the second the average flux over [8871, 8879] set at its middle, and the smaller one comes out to 1.01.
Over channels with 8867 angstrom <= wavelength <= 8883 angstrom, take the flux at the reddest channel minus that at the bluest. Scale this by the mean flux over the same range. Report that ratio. 0.028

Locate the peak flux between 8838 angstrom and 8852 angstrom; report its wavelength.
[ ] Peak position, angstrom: 8847.36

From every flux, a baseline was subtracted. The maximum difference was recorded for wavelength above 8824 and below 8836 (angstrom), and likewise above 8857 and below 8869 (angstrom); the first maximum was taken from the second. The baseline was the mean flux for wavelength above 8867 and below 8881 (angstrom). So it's -0.16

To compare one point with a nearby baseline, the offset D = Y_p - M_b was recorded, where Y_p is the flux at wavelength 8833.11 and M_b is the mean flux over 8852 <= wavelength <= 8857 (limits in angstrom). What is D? 0.1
